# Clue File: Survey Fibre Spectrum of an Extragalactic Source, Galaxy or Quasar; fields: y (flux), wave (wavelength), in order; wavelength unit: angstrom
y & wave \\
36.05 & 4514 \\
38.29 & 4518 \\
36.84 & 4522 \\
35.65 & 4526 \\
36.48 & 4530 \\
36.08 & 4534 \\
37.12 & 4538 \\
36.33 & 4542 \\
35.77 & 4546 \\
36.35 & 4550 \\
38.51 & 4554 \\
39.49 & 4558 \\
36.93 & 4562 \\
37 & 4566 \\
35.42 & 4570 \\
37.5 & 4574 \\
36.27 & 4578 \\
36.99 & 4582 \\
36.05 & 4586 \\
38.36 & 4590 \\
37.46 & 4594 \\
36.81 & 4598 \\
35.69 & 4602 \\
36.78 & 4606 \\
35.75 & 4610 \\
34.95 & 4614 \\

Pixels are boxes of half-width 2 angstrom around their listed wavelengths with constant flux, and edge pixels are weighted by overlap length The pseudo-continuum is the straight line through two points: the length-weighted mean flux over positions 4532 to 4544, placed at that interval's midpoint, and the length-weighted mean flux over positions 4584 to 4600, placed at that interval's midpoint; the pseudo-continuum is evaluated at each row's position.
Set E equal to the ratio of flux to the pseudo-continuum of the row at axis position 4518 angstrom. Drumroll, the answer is 1.056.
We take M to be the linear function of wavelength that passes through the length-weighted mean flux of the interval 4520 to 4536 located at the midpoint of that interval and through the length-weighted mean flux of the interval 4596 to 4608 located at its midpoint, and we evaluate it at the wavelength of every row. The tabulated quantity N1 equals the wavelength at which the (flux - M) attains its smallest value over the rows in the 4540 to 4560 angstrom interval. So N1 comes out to 4546 angstrom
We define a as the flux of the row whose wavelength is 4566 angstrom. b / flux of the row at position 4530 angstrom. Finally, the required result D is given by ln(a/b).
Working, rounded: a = 37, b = 36.48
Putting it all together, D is 0.014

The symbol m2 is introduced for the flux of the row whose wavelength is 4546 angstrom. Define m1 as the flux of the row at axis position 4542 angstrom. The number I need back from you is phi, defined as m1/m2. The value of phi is 1.02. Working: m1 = 36.33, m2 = 35.77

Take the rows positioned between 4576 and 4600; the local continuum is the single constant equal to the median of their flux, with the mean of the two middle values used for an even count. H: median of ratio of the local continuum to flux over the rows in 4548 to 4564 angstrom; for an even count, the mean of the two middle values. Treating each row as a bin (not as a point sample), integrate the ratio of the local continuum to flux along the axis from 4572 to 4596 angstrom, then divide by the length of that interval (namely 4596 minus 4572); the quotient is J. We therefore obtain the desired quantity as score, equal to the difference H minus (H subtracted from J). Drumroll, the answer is 0.96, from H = 0.98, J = 0.995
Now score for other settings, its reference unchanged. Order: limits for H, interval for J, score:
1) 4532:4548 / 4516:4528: 1.04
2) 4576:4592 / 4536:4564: 1.02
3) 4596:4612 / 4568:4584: 1.03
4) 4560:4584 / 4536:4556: 0.99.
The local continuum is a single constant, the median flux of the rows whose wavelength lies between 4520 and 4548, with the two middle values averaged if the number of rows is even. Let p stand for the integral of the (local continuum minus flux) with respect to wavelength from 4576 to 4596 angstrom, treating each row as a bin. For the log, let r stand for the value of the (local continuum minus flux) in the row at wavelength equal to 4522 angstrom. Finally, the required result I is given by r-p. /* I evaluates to 13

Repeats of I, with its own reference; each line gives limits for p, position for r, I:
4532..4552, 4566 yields -1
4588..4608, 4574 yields 13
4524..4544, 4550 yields 0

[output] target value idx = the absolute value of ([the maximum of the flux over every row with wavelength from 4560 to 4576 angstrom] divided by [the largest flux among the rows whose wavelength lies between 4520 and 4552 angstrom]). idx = 1.01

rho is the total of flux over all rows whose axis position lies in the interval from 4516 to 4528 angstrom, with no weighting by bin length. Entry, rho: 111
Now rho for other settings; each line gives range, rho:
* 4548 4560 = 114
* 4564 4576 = 110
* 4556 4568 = 113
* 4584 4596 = 112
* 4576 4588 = 109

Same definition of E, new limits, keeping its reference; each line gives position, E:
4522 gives 1.014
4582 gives 0.998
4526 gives 0.980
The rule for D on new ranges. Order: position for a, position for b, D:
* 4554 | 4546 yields 0.074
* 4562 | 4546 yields 0.032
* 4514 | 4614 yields 0.031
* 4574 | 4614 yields 0.070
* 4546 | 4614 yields 0.023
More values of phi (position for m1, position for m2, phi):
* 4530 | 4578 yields 1.01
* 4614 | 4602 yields 0.98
